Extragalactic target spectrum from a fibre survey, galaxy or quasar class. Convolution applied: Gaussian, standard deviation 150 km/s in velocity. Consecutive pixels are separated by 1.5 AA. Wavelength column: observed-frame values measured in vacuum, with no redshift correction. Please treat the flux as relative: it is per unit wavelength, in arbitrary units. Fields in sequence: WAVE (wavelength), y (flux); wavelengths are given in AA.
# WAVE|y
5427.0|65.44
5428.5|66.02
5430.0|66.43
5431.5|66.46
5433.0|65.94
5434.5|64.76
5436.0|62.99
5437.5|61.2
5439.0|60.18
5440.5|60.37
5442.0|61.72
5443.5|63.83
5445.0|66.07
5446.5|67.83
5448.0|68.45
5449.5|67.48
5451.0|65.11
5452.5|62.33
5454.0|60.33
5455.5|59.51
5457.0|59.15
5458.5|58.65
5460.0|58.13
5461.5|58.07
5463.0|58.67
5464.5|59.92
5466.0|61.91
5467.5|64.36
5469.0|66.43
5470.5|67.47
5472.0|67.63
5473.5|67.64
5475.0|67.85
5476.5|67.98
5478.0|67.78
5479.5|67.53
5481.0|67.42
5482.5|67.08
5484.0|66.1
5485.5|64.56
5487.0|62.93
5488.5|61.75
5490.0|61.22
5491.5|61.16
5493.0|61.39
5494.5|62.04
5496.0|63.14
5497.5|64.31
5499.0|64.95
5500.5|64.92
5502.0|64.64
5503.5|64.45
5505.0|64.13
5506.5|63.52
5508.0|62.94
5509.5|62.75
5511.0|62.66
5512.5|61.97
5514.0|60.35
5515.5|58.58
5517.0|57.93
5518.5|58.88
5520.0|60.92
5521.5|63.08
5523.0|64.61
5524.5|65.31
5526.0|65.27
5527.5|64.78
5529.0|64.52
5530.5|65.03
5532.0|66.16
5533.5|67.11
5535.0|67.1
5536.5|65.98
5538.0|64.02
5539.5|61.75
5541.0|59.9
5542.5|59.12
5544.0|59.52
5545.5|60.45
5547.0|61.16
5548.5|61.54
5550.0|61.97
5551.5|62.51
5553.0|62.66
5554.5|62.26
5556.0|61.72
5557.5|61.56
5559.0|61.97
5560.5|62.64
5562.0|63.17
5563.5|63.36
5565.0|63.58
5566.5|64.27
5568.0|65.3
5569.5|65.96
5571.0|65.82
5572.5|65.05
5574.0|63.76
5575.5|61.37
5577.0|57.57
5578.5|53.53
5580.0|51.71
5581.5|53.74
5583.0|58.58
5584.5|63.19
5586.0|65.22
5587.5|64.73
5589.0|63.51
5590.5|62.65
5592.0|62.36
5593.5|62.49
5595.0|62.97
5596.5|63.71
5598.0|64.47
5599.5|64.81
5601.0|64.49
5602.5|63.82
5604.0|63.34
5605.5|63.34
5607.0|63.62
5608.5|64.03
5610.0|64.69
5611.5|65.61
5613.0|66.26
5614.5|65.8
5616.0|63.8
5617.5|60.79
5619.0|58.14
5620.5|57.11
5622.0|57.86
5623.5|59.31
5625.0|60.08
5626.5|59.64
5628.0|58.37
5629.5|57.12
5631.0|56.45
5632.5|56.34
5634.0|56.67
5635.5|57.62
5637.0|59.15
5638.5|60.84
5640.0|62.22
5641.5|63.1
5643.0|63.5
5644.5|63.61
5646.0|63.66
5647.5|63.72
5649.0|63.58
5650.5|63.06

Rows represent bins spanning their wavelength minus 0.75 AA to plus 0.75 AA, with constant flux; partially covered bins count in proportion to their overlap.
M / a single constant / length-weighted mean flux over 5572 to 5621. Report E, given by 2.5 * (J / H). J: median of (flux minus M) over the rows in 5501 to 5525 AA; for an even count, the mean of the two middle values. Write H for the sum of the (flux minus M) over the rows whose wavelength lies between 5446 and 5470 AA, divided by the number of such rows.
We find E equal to 13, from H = 0.1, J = 0.7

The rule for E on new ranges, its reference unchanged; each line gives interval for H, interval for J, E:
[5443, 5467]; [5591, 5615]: 59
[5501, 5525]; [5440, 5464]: -18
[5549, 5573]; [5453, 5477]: -2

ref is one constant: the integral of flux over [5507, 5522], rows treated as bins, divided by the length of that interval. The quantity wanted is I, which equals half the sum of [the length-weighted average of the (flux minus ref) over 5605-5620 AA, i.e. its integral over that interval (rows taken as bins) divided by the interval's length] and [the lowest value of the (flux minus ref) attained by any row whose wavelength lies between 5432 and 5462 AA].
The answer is -0.2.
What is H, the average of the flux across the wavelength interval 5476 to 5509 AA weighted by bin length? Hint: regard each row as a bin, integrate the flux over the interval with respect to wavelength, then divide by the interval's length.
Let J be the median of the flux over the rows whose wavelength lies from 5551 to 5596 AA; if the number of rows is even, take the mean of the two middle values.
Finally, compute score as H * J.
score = 4030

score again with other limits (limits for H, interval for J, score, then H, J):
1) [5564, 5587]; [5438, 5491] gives 3946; 61.3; 64.4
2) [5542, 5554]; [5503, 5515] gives 3845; 61.2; 62.8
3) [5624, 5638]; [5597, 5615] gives 3741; 58.0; 64.5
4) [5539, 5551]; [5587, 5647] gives 3826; 60.7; 63.0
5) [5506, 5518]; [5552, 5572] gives 3869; 61.2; 63.2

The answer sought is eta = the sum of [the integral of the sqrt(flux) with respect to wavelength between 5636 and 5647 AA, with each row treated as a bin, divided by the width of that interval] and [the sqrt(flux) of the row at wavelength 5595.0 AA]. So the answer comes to 15.82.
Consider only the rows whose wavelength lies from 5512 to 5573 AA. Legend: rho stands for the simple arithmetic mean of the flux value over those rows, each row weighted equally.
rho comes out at 62.9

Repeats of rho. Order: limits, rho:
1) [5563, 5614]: 62.7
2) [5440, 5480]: 63.8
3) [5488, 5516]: 62.7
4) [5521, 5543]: 64.2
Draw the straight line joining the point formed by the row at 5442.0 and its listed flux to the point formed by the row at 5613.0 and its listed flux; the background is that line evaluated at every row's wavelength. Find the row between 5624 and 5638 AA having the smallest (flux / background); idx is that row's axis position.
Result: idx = 5632.5 AA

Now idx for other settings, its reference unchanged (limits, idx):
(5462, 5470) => 5463.0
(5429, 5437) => 5436.0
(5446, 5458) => 5457.0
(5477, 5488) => 5487.0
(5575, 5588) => 5580.0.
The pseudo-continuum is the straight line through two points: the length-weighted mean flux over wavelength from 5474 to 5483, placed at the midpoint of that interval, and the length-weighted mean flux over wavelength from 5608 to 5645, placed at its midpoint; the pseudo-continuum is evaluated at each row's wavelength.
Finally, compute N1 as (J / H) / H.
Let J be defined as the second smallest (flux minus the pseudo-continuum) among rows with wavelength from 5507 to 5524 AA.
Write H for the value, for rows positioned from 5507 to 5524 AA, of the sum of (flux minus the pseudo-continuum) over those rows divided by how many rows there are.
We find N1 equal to -0.35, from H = -5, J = -7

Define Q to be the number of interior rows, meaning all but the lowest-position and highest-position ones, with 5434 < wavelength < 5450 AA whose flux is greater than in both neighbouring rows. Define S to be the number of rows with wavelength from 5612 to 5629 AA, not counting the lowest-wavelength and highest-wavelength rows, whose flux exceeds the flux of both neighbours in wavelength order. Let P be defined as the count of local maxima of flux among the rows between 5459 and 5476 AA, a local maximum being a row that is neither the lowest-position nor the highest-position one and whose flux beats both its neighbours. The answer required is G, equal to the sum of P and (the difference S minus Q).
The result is 0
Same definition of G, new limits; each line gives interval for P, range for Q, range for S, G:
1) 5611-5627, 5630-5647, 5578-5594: 3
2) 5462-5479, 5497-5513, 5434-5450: 1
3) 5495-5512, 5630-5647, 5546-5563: 2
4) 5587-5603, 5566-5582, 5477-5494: 0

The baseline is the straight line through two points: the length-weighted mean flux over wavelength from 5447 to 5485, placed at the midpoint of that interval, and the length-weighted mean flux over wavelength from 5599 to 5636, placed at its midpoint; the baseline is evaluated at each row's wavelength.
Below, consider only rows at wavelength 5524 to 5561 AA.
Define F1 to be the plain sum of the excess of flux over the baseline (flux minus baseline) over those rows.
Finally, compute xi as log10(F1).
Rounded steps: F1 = 10.0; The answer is 1.00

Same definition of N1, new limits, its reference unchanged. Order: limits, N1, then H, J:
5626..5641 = -1.09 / -2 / -4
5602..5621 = -0.98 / 2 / -3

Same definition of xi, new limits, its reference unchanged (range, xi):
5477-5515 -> 0.83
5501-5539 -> 0.98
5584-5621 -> 1.69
